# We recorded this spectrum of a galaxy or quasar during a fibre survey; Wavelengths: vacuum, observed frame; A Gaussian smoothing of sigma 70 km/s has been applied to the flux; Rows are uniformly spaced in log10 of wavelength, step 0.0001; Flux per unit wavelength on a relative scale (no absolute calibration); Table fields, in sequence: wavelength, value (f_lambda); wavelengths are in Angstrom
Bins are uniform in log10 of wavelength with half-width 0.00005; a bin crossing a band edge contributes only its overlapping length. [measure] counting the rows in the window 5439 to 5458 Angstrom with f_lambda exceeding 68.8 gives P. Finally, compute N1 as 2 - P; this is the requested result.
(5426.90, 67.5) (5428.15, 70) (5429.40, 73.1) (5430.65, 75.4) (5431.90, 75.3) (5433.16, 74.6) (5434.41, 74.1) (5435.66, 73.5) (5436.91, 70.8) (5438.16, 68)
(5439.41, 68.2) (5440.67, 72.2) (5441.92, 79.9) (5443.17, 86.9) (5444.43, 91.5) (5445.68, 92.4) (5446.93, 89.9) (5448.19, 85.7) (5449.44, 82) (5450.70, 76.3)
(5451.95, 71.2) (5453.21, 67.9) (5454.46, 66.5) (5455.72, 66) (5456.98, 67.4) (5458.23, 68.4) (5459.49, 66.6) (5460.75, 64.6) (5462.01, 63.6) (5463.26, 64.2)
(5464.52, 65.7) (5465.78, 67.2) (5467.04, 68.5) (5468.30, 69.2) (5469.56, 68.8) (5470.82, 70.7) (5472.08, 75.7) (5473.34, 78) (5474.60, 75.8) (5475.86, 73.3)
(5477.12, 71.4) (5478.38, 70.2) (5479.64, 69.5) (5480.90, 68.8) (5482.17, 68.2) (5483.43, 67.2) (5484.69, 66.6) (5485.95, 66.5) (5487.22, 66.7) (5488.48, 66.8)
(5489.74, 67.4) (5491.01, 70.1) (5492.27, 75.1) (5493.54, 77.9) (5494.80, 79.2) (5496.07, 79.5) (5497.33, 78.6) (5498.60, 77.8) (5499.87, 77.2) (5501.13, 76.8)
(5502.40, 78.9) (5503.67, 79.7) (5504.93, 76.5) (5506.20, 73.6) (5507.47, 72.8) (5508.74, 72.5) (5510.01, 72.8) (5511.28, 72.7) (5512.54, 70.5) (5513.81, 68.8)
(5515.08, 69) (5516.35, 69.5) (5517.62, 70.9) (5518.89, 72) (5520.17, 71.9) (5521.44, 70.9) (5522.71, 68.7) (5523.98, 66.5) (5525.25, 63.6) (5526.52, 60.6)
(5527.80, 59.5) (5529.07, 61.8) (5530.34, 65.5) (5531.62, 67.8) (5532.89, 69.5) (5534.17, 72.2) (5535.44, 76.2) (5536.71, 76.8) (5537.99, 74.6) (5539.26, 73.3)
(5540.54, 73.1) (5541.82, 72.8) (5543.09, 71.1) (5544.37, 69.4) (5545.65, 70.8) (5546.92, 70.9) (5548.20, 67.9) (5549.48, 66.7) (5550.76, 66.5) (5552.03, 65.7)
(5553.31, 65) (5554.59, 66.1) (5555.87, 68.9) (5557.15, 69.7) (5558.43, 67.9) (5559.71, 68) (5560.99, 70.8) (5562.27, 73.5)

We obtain -8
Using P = 10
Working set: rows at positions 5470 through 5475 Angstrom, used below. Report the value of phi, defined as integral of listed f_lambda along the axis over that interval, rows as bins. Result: 374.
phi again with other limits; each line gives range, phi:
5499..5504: 390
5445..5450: 439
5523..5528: 316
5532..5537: 366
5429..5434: 373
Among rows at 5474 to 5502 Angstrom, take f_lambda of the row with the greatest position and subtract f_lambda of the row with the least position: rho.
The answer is 1.0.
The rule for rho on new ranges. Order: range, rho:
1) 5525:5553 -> 2.1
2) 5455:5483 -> 2.2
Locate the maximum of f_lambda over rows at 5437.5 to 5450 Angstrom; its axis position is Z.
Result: 5445.68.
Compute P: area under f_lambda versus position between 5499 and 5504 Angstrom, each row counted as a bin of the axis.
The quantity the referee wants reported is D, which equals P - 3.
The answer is 387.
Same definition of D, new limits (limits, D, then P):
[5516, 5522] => 423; 426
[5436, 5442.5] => 464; 467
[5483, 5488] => 331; 334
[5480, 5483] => 202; 205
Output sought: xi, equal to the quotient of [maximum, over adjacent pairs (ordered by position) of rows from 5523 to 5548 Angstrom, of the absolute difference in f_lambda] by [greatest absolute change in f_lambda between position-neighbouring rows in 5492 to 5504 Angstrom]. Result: 1.4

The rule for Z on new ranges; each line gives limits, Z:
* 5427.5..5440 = 5430.65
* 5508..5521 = 5510.01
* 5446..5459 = 5446.93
